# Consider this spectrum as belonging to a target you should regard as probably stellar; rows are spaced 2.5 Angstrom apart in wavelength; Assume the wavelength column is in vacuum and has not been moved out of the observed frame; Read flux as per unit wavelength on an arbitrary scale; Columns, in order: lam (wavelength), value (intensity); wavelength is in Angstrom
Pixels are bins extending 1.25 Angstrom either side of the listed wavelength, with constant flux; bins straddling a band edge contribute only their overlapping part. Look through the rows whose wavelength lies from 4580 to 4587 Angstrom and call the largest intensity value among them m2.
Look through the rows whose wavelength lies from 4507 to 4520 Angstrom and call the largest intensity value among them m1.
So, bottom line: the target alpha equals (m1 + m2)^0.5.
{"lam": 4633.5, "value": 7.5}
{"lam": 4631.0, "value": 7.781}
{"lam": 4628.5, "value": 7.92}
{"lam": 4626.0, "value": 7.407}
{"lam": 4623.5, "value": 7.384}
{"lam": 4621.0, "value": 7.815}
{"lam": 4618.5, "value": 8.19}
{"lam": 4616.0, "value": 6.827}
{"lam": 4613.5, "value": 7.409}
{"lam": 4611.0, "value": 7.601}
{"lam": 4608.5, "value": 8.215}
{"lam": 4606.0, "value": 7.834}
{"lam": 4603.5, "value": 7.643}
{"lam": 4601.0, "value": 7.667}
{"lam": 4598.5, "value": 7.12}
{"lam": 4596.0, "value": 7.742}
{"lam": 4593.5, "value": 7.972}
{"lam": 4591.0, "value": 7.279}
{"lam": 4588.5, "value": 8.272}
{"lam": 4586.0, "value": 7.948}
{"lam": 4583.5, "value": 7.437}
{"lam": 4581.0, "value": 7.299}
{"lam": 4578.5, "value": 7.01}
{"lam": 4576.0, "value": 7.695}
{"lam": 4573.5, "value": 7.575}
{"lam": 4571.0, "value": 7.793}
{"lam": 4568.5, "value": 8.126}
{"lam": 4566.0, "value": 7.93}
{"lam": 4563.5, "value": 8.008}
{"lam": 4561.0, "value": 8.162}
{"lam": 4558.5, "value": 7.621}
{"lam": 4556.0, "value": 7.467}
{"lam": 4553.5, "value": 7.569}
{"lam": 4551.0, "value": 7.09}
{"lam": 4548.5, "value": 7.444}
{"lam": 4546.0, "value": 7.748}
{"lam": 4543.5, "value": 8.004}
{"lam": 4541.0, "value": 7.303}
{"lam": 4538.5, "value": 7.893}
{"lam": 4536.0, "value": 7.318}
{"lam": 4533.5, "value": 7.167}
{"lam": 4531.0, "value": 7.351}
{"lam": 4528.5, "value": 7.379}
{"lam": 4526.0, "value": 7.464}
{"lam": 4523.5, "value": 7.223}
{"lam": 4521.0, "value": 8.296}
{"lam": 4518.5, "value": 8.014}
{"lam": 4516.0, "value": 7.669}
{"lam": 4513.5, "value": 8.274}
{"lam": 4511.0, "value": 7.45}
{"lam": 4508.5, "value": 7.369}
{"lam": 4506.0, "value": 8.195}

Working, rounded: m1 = 8.274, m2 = 7.948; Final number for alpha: 4.03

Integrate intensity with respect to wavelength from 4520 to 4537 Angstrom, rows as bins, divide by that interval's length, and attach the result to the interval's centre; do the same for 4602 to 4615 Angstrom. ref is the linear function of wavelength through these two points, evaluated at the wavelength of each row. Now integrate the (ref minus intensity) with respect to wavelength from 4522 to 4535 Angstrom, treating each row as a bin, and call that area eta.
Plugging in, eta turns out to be 1.4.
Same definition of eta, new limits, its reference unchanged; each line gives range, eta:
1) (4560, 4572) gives -5.2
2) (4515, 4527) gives -3.8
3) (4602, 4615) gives 0.0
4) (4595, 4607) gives 1.2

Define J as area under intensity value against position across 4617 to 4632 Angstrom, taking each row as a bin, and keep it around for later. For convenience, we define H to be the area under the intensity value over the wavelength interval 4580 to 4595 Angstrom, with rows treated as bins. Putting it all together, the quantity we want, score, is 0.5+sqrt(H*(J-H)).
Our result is 7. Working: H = 116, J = 116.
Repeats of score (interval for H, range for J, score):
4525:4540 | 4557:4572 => 30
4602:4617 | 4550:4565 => 11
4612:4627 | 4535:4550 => 14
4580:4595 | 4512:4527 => 15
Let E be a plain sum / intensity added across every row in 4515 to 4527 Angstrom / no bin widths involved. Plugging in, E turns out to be 38.7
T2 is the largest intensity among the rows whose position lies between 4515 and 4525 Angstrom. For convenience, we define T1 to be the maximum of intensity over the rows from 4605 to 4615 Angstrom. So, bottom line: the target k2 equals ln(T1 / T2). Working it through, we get -0.010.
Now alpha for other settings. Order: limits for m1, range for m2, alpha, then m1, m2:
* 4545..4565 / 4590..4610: 4.05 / 8.162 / 8.215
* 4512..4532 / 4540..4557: 4.04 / 8.296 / 8.004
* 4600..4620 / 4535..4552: 4.03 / 8.215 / 8.004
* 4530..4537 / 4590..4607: 3.91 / 7.351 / 7.972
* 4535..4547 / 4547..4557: 3.95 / 8.004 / 7.569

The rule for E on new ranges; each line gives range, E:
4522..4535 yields 36.6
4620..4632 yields 38.3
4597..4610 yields 38.5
